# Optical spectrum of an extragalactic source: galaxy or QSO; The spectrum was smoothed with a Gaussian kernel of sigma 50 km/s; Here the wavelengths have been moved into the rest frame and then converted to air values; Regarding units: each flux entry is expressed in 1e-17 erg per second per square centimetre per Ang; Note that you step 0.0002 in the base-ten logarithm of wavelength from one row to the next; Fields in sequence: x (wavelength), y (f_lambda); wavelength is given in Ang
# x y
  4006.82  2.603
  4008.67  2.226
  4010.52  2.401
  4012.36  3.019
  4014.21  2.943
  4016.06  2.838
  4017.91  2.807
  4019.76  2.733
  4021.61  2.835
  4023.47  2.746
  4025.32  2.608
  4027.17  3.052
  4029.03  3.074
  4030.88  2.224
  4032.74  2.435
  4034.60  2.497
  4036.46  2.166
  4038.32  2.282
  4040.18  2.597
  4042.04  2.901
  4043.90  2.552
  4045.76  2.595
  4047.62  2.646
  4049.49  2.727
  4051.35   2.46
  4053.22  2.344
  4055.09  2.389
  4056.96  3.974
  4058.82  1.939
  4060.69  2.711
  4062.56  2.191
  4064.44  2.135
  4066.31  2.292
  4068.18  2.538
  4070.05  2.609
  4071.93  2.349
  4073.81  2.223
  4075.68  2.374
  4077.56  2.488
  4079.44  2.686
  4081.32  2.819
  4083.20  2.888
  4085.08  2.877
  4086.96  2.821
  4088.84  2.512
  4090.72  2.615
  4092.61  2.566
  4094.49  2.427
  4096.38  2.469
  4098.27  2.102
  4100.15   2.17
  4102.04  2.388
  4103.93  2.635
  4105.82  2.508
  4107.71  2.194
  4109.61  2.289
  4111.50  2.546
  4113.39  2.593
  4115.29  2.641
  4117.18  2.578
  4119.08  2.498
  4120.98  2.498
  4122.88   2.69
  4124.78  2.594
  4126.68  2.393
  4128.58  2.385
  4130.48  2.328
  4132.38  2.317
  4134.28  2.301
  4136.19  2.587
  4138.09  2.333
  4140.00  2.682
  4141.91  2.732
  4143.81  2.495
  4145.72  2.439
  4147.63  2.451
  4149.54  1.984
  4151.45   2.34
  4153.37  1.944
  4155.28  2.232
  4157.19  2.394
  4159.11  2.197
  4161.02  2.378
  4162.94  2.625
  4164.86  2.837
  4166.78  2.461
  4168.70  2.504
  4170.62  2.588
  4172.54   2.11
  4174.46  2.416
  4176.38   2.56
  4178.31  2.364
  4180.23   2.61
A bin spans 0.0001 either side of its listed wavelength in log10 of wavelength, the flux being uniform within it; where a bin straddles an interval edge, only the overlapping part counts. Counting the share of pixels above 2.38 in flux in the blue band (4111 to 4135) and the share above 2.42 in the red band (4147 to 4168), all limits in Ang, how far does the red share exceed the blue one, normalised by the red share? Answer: -1.1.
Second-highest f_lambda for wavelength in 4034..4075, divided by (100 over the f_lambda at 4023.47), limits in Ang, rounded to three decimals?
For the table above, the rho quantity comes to 0.080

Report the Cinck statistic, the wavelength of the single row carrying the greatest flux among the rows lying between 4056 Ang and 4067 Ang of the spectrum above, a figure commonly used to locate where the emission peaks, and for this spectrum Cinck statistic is 4056.96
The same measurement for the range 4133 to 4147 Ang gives 4141.91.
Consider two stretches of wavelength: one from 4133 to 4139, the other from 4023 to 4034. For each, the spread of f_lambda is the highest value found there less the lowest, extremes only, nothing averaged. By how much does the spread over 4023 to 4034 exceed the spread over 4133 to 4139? 0.56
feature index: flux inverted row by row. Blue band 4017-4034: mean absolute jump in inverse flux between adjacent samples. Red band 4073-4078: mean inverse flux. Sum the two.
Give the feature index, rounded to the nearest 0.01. 0.46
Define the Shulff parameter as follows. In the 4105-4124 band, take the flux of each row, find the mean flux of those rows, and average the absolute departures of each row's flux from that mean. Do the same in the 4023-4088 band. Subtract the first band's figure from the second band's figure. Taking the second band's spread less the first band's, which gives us 0.15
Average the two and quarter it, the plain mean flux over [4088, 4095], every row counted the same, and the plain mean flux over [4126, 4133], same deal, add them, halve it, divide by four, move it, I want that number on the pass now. 0.61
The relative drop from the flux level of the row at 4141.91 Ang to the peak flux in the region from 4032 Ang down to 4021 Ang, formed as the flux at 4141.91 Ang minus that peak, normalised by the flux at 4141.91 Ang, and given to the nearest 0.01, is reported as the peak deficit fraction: -0.13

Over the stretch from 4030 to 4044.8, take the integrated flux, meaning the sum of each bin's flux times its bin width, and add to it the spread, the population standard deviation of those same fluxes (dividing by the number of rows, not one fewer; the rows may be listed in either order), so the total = 37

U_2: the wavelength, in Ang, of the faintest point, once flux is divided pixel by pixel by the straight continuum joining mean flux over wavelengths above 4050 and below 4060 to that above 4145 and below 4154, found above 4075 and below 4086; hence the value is 4075.68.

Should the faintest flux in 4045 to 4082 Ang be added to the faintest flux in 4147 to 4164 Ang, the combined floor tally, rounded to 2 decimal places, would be 3.88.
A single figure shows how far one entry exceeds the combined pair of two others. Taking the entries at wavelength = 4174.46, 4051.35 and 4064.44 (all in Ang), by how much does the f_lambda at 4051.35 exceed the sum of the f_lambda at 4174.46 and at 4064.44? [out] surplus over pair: -2.09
